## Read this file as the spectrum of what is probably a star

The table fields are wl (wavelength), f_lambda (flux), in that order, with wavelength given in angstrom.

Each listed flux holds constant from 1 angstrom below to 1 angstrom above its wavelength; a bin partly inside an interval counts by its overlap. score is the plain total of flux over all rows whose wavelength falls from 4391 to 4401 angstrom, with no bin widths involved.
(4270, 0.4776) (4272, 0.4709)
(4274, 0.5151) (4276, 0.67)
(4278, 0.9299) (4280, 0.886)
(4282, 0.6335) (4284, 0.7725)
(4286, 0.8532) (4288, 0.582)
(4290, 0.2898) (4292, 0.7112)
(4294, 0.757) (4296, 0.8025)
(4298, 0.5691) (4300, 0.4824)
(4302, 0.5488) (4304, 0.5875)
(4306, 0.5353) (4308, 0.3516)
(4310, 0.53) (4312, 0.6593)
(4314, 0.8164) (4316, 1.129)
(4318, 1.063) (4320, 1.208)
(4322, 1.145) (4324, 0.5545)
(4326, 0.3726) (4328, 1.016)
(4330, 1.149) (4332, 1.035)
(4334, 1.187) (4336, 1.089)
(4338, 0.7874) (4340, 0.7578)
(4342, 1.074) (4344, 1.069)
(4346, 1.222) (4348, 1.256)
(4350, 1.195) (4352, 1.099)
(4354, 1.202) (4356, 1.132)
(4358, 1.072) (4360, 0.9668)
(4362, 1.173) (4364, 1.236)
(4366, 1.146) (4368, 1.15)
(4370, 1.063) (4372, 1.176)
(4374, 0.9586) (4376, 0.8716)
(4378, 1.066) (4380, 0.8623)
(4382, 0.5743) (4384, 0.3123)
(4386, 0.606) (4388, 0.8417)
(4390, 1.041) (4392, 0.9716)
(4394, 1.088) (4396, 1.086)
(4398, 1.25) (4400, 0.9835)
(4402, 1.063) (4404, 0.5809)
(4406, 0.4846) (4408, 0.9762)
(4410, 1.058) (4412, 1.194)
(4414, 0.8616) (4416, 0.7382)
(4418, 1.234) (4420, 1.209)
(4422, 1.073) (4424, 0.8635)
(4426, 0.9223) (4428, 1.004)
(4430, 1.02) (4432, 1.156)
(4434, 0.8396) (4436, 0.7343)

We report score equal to 5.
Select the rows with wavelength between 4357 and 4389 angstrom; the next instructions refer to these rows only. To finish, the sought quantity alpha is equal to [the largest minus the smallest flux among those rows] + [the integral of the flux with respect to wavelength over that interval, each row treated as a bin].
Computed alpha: 31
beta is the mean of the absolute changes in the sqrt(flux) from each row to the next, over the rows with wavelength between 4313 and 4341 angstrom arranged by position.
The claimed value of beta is 0.120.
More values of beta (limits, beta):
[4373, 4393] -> 0.124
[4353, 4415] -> 0.093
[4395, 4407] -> 0.115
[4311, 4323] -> 0.076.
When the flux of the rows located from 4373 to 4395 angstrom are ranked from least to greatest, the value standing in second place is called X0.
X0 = 0.5743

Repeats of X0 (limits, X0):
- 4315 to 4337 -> 0.5545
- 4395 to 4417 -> 0.5809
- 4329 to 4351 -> 0.7874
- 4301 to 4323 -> 0.53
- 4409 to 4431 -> 0.8616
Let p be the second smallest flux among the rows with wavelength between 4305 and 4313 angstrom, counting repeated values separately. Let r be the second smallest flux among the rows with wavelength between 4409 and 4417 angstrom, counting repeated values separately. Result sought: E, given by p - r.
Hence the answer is -0.3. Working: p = 0.53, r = 0.8616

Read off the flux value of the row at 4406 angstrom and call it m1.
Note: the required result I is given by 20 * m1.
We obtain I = 9.7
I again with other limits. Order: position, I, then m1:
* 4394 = 21.8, 1.088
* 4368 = 23.0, 1.15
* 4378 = 21.3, 1.066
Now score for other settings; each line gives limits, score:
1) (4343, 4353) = 6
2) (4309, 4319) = 4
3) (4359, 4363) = 2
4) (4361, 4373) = 7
